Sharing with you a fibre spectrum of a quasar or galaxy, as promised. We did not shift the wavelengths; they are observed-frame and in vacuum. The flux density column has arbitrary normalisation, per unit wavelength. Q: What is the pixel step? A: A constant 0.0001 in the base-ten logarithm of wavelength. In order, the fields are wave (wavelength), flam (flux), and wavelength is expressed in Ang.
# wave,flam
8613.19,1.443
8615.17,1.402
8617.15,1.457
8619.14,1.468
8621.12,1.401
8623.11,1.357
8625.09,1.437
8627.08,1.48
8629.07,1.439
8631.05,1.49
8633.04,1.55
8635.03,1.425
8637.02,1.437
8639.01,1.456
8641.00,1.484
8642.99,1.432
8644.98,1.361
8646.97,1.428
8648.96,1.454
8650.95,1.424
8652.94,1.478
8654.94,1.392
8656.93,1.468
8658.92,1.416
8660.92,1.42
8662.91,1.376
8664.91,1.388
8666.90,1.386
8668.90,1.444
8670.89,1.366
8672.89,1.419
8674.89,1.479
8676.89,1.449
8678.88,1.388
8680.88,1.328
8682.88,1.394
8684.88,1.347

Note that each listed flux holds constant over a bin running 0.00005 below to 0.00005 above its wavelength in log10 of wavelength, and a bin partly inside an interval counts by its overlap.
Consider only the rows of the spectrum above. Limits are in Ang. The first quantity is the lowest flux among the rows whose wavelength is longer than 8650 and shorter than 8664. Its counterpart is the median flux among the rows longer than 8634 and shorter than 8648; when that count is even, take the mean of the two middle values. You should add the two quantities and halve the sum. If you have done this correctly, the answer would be 1.404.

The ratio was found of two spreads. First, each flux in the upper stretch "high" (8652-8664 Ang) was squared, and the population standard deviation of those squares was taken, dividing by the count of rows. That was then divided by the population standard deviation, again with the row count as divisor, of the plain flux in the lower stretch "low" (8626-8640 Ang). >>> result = 2.7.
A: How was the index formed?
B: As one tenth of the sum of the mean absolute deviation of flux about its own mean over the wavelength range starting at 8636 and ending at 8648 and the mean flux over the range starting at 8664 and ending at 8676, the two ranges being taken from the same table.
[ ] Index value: 0.144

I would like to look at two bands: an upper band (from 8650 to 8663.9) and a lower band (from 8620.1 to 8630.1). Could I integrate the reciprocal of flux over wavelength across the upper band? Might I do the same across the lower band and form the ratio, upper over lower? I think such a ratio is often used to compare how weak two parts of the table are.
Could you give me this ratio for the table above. 1.4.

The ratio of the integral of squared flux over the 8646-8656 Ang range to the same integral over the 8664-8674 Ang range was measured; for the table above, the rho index 1.05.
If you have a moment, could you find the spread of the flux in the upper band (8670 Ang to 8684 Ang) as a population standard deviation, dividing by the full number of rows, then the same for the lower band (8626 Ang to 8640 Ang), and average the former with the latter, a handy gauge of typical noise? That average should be 0.0434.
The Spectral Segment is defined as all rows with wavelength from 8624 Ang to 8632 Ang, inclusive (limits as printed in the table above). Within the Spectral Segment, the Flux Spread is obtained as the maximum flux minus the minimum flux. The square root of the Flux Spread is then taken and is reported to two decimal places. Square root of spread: 0.23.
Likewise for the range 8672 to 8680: 0.30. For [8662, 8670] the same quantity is 0.26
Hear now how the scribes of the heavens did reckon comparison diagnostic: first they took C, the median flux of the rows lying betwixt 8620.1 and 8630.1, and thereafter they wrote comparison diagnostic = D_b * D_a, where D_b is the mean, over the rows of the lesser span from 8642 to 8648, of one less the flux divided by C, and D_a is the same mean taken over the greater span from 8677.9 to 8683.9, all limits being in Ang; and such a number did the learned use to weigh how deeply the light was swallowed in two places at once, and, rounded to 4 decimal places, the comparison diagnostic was 0.0010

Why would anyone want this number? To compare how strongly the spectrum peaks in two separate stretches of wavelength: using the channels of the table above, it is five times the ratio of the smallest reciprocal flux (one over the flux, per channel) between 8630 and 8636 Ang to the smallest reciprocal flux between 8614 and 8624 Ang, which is 4.74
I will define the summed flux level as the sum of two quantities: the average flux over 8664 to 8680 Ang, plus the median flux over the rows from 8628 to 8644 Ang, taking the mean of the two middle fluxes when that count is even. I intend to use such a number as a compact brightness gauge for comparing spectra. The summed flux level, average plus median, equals 2.862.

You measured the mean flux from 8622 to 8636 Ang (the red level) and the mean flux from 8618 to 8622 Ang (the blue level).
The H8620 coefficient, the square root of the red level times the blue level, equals 1.44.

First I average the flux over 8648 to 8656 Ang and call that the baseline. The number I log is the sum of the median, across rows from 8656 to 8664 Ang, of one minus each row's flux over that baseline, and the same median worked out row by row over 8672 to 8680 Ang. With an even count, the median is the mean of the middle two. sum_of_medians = 0.015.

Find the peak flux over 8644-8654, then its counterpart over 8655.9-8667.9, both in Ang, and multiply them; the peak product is 2.17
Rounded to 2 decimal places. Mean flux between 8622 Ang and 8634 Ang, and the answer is 1.46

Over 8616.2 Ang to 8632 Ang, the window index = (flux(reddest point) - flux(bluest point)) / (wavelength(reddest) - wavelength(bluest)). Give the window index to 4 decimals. 0.0024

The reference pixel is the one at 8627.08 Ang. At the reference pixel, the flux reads 1.48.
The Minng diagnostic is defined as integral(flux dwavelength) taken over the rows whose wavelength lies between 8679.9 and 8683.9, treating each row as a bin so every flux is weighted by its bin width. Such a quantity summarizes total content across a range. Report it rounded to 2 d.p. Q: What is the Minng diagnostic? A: 5.44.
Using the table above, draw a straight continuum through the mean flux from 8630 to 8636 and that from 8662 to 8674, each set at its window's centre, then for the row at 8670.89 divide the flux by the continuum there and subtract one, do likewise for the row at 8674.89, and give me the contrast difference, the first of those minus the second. -0.09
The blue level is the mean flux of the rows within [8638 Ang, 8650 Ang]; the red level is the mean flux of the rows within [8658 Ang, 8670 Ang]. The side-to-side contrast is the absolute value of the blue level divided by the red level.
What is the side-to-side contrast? 1.02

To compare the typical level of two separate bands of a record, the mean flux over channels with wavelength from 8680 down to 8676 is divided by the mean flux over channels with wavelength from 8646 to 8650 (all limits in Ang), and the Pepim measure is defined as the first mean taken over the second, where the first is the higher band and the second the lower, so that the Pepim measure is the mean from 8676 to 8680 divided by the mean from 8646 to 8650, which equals 0.98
